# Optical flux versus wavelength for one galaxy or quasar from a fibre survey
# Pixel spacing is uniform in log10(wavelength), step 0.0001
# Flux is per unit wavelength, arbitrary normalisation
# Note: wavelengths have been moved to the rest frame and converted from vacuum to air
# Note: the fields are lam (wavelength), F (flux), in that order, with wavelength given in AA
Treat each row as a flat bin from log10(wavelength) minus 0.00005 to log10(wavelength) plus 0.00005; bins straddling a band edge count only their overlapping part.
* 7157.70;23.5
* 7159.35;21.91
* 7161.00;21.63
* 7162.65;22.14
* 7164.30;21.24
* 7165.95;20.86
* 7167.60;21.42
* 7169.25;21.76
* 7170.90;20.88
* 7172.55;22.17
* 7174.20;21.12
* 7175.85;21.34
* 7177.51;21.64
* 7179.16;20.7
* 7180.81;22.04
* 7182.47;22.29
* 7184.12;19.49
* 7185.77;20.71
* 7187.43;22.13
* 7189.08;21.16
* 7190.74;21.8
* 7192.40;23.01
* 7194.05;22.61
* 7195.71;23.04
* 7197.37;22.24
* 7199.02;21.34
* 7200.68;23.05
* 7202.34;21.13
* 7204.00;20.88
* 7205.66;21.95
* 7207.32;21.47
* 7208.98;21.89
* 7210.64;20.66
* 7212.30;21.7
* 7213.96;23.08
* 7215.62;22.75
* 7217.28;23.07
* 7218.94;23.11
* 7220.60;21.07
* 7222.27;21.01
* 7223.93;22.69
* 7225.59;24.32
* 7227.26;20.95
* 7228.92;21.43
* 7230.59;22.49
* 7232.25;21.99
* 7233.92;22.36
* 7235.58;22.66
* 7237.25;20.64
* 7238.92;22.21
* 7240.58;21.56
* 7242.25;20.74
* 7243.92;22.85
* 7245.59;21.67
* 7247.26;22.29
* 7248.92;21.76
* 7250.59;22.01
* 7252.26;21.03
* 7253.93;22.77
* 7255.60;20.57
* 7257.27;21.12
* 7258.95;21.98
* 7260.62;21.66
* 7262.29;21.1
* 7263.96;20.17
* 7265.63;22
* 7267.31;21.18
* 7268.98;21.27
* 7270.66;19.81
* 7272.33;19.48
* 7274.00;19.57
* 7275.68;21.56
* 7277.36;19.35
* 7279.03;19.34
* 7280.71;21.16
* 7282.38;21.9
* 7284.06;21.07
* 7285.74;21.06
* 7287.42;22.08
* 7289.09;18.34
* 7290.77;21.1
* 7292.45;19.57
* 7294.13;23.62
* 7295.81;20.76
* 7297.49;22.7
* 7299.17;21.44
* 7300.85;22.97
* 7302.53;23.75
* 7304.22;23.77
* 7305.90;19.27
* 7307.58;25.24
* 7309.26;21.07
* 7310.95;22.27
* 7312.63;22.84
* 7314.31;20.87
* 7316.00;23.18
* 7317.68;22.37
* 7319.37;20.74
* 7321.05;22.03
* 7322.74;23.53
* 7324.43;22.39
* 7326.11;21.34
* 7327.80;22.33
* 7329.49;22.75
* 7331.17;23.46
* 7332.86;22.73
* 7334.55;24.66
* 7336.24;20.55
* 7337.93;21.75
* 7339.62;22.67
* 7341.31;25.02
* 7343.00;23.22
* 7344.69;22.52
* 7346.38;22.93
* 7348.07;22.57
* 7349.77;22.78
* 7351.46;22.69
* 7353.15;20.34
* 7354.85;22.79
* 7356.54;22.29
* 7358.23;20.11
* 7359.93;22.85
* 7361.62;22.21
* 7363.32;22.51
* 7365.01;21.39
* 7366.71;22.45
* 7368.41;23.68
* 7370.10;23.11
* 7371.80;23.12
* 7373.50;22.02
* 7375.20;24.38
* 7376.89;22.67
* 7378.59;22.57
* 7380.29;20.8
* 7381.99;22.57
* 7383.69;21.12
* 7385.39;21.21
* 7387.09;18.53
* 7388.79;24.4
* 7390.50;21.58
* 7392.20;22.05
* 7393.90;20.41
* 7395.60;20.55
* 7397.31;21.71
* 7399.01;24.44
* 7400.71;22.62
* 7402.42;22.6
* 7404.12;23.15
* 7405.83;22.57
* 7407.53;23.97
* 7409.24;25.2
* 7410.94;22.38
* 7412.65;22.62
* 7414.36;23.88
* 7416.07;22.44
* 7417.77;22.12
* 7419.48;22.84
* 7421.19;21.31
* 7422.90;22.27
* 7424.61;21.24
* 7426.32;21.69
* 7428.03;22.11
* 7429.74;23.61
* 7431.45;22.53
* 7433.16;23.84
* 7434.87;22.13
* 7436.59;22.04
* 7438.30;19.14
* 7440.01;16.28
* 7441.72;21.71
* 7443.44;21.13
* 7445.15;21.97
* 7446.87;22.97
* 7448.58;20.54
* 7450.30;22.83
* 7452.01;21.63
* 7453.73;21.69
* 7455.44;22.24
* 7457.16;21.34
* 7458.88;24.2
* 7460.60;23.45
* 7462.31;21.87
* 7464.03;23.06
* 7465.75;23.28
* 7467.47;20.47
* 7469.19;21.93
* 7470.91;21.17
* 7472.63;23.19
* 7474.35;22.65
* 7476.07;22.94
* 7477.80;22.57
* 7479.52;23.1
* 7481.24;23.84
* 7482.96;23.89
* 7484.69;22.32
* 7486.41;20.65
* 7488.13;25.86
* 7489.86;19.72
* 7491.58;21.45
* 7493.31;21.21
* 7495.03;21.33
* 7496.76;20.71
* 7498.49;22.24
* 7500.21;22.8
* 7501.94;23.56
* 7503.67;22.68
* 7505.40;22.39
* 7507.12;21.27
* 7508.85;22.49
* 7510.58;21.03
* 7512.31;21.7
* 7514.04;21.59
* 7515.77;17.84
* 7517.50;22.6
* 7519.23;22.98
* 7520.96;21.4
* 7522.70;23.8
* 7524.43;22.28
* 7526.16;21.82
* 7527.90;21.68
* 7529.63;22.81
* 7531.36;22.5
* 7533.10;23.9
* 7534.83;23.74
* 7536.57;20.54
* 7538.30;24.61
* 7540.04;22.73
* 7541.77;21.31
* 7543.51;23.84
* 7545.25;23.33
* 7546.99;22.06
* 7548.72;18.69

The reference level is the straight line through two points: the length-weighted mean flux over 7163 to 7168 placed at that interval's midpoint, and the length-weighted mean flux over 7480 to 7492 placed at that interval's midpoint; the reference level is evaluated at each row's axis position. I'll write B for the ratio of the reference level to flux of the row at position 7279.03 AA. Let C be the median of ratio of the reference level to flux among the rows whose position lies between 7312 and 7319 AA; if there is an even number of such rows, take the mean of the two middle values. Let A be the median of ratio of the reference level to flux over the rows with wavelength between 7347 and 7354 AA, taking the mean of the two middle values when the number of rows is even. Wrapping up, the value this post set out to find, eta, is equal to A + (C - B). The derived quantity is 0.82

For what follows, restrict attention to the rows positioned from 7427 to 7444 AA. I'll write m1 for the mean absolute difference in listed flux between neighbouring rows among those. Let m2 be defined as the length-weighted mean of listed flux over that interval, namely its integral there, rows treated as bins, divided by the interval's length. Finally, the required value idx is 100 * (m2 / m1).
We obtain 1106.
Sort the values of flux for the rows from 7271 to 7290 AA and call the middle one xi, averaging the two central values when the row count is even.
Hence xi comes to 21.1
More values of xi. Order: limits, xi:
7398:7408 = 22.9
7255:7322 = 21.2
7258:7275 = 21.1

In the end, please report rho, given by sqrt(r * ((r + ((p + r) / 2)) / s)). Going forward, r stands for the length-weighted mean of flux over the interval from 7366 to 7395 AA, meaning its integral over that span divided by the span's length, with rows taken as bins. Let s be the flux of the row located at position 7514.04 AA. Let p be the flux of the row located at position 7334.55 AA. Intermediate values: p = 24.66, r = 22.1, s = 21.59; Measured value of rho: 6.83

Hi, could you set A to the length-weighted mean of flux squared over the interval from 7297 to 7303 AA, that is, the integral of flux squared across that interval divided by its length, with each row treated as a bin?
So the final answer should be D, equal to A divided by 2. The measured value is 257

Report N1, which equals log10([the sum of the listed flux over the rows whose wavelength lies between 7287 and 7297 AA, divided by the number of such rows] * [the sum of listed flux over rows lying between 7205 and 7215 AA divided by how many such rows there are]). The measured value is 2.66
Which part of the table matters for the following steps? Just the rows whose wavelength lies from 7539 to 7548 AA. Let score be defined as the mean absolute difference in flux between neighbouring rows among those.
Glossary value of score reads 1.43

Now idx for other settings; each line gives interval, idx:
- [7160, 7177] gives 3151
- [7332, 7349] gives 1492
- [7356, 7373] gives 2043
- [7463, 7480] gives 2241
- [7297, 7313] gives 1013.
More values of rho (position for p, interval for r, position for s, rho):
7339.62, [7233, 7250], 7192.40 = 6.48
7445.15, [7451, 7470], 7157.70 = 6.49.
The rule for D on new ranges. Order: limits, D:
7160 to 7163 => 238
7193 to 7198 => 257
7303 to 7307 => 244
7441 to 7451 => 239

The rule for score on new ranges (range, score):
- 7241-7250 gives 1.11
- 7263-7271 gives 1.05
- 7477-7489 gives 1.63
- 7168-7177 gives 0.86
